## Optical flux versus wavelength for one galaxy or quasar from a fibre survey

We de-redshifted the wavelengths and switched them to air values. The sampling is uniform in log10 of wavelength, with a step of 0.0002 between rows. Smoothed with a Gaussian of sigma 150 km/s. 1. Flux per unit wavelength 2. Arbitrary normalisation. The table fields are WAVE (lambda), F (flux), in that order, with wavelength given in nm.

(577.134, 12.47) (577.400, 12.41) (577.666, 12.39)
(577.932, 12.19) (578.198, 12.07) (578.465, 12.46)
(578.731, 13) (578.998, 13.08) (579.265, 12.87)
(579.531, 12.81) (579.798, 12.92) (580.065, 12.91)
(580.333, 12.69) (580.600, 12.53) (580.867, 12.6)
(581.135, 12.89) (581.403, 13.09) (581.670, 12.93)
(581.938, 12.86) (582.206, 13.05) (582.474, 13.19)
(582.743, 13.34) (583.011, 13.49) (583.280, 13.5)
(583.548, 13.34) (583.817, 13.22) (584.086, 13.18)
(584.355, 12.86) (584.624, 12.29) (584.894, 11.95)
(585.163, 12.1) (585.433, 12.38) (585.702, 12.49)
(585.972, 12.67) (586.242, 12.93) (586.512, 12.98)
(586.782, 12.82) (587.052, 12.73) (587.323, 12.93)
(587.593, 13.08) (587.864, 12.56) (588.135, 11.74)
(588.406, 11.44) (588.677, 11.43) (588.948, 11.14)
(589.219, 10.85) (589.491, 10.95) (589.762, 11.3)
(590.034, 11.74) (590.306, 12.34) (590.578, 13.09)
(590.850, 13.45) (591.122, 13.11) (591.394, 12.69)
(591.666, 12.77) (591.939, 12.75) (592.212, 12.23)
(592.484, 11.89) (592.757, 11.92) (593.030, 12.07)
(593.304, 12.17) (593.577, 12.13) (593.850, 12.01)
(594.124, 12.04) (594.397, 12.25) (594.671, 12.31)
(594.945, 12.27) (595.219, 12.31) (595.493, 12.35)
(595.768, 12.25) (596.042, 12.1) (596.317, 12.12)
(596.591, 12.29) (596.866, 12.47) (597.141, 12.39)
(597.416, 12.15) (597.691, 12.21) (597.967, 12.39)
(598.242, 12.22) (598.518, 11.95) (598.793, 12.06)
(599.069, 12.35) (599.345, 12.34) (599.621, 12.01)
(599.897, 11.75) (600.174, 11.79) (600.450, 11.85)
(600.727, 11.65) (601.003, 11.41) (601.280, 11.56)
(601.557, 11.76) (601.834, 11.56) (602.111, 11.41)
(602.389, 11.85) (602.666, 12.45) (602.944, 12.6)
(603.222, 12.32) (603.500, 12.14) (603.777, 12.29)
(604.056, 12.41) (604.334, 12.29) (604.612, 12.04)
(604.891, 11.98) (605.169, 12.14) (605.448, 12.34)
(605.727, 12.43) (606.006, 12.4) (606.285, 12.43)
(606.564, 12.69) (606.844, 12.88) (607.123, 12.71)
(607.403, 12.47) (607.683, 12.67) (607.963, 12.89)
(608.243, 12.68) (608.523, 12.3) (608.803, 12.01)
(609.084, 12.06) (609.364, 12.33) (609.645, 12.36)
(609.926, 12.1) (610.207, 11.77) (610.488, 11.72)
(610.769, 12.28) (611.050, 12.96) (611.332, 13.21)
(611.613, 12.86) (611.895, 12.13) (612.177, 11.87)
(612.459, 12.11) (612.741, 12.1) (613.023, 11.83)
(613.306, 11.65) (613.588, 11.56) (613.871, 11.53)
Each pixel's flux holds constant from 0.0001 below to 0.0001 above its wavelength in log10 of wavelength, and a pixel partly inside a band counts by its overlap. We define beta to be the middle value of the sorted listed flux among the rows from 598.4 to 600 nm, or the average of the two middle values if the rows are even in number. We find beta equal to 12.0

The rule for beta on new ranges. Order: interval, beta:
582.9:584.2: 13.3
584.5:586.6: 12.4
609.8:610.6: 11.8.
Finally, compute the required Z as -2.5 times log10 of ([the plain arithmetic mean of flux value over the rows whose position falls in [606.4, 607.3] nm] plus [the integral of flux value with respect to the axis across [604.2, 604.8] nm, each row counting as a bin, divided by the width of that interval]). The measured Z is -3.49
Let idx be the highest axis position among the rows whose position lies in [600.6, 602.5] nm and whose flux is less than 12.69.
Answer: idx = 602.389 nm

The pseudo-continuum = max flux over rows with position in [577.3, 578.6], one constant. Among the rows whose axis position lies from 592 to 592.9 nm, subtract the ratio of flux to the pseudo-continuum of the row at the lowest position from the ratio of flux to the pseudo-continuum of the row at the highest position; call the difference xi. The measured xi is -0.025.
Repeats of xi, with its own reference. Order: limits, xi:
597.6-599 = -0.012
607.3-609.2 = -0.033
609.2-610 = -0.018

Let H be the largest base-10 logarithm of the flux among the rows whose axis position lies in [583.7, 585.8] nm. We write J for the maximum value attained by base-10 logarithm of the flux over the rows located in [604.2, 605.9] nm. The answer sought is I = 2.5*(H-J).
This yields 0.07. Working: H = 1.12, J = 1.09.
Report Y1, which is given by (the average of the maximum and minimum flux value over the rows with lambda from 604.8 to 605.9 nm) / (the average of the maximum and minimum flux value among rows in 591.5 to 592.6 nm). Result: 0.99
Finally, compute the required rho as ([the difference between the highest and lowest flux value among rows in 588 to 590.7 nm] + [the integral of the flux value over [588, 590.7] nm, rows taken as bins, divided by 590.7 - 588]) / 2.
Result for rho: 6.92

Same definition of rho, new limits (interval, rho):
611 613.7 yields 6.93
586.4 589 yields 7.13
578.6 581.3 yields 6.69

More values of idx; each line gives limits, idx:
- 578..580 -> 578.465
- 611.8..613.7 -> 613.588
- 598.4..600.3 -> 600.174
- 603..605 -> 604.891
